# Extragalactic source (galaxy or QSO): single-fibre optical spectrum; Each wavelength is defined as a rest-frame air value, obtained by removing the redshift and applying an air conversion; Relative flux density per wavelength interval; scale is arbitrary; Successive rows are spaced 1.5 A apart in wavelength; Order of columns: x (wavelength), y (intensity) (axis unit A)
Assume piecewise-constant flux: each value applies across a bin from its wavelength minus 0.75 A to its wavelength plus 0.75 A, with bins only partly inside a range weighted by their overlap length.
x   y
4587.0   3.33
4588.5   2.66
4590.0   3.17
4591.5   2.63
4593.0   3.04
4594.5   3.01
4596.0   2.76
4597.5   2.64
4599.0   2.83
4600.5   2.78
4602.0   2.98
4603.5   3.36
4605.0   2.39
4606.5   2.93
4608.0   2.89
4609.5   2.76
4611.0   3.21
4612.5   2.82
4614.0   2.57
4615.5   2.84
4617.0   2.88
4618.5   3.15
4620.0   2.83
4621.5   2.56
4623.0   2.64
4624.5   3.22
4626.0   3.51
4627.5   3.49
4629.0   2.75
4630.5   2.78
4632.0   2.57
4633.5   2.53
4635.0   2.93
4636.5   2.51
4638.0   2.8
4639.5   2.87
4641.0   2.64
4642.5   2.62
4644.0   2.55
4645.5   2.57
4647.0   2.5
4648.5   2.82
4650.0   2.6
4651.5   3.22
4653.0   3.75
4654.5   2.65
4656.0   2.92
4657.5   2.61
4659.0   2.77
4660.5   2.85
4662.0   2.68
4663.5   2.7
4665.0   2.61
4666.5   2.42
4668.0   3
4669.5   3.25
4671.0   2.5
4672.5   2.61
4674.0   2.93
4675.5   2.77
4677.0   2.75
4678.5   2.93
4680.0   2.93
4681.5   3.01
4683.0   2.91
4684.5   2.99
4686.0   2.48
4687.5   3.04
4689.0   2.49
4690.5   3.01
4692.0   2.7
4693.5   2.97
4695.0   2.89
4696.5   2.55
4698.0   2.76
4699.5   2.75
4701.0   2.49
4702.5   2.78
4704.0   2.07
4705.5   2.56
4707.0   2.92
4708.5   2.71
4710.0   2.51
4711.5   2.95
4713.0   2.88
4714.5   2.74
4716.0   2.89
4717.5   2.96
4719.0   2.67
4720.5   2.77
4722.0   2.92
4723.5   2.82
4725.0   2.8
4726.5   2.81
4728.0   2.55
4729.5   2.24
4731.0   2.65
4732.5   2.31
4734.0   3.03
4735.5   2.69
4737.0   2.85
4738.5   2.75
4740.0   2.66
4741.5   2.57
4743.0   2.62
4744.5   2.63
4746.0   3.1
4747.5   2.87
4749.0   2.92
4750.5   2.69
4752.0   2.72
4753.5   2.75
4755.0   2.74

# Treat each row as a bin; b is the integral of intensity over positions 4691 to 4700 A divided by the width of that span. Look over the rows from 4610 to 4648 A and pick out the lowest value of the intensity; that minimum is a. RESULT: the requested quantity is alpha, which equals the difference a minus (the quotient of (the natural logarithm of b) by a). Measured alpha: 2.09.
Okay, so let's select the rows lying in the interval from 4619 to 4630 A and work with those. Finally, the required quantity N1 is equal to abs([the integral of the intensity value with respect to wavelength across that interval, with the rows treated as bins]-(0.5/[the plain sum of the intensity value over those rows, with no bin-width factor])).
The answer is 33.0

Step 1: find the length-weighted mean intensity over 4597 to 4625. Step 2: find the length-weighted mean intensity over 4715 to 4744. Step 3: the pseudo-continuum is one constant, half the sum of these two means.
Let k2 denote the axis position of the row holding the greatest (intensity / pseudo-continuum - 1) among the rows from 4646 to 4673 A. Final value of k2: 4653.0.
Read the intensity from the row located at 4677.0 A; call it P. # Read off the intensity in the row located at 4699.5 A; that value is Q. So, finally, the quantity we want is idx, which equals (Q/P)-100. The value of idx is -99.0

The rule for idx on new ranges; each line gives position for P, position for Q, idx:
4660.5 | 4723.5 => -99.0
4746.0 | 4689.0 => -99.2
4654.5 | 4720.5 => -99.0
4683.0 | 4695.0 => -99.0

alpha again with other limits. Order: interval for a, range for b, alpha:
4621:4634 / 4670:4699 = 2.12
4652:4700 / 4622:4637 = 1.98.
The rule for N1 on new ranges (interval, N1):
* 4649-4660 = 32.2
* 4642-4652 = 26.8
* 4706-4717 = 30.8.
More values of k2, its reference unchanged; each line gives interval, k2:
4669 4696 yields 4669.5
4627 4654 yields 4653.0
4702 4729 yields 4717.5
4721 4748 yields 4746.0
